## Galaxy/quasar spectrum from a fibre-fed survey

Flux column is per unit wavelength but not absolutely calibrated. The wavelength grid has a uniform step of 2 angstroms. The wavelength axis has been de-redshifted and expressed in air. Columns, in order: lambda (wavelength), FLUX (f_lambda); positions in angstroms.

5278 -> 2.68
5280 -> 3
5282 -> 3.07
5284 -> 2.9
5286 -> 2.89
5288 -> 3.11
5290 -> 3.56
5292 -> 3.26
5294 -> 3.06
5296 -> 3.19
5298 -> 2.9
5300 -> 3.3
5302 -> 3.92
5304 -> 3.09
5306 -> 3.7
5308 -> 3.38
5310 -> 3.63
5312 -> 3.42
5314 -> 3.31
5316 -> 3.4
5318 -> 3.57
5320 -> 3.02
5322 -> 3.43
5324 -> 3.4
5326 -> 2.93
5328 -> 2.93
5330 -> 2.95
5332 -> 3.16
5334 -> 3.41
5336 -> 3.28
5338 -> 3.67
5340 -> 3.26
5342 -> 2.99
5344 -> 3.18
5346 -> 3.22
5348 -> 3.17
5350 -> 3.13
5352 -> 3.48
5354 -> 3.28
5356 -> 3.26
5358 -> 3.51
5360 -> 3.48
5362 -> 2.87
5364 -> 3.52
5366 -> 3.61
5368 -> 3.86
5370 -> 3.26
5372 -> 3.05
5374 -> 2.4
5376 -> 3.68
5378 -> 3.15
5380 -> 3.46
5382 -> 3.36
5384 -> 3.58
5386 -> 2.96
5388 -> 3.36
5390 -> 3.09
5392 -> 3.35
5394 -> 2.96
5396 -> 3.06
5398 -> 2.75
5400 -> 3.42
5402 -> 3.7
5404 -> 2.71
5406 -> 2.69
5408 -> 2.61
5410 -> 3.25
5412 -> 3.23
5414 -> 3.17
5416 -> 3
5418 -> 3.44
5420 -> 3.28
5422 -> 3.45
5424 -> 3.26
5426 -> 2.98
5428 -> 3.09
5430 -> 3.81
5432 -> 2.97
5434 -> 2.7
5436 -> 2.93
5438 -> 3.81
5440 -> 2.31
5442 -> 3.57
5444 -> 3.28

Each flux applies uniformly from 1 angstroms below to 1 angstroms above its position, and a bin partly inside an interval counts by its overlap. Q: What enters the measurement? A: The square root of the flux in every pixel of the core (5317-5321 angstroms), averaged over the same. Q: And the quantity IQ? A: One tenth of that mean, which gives 0.181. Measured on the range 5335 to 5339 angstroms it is 0.186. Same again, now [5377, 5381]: 0.182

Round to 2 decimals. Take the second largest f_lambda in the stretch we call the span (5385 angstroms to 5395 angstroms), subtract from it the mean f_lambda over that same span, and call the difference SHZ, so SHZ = 0.21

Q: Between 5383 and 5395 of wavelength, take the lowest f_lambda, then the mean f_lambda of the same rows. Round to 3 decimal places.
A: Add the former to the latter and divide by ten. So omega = 0.618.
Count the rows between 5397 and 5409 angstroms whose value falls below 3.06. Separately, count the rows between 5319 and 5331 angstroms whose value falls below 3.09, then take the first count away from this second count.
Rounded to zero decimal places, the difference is 0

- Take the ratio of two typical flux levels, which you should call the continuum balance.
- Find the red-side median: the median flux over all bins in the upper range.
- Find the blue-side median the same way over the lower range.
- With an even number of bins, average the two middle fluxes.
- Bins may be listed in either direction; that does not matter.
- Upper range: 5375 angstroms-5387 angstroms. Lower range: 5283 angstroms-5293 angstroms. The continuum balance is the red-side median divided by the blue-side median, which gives 1.10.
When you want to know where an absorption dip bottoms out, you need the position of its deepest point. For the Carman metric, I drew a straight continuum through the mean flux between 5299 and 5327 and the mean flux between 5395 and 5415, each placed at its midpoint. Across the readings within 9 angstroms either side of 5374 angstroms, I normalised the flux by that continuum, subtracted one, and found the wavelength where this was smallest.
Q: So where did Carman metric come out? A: 5374 angstroms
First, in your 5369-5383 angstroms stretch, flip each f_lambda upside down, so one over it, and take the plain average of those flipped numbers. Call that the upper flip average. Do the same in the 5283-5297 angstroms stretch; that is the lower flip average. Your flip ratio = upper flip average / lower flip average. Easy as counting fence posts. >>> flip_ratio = 0.99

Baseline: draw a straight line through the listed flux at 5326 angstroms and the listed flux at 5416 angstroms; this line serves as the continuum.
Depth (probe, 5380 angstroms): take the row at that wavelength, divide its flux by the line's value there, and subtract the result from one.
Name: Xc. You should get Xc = -0.16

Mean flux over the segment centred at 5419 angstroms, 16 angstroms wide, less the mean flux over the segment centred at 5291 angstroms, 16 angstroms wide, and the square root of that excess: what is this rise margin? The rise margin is 0.343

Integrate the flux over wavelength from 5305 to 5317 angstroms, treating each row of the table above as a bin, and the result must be 41.7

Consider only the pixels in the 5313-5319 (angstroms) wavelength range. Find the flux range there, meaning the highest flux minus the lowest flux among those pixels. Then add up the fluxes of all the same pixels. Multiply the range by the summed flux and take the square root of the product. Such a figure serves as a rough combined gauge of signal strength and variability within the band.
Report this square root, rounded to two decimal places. 1.63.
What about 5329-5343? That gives 4.04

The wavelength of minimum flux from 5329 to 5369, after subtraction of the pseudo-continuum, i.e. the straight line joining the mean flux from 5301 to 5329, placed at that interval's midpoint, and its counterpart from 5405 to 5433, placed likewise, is 5362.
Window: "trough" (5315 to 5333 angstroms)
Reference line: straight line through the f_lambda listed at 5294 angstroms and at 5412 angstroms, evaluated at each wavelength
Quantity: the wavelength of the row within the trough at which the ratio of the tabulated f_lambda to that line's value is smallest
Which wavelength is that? 5328 angstroms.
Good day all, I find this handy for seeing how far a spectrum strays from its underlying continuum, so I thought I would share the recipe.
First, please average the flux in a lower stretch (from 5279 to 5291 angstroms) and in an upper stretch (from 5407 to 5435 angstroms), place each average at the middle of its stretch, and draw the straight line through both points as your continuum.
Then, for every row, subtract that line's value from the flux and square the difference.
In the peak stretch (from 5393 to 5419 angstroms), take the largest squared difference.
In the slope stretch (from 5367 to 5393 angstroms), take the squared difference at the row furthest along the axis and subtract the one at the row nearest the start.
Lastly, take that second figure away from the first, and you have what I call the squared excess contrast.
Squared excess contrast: 0.79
